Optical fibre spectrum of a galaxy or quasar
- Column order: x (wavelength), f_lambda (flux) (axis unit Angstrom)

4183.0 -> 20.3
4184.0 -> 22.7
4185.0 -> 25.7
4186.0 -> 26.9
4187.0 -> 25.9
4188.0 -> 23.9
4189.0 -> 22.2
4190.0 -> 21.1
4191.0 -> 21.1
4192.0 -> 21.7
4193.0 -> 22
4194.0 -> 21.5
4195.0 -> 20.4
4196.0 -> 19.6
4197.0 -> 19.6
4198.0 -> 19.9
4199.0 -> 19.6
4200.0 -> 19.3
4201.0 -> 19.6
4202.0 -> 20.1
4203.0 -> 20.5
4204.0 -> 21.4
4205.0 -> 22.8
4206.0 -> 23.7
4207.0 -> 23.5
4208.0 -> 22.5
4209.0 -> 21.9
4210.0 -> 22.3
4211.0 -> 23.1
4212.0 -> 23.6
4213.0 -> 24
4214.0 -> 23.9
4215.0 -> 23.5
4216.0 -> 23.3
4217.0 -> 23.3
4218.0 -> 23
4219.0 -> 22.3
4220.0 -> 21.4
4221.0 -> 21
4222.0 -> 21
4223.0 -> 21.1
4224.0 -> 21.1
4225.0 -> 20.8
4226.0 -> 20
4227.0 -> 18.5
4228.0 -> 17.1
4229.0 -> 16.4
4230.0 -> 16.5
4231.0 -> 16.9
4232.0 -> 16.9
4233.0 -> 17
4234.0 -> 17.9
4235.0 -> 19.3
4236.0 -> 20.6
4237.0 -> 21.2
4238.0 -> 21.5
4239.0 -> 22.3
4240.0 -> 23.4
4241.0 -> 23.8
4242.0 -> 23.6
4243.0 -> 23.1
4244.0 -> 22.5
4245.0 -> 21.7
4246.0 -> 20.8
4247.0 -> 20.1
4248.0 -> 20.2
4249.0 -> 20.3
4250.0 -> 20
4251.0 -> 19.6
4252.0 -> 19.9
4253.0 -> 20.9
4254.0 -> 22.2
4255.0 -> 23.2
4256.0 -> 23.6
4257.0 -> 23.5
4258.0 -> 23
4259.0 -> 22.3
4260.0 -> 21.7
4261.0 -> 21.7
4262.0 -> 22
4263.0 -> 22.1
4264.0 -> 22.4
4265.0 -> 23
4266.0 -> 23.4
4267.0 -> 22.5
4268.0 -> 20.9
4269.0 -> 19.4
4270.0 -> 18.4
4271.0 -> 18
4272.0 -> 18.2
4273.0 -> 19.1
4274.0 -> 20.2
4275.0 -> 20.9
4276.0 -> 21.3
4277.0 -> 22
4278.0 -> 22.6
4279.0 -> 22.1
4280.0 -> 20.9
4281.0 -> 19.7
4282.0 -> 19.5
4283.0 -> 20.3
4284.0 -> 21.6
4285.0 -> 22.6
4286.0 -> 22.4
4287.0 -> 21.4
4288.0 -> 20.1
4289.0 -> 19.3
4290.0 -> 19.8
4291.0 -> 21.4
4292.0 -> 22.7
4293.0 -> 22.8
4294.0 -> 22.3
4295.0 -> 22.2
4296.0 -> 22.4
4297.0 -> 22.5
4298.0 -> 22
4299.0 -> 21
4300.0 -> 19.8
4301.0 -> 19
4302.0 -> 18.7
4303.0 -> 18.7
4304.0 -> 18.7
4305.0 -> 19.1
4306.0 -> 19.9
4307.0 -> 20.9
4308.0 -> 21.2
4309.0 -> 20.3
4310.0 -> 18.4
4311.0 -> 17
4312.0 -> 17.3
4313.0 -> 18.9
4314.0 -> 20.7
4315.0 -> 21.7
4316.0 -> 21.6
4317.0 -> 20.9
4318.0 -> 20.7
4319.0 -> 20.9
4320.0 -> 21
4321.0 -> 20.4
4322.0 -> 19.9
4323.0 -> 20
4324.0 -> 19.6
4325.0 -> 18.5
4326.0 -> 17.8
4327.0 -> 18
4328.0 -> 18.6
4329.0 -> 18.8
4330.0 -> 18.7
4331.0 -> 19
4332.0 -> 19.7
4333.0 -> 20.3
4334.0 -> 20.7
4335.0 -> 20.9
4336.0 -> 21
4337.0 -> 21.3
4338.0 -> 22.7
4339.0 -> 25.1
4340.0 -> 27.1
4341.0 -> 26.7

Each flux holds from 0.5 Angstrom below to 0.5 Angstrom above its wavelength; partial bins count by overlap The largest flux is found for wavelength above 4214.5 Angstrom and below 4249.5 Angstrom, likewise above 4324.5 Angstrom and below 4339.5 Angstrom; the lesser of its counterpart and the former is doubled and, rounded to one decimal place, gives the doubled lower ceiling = 47.6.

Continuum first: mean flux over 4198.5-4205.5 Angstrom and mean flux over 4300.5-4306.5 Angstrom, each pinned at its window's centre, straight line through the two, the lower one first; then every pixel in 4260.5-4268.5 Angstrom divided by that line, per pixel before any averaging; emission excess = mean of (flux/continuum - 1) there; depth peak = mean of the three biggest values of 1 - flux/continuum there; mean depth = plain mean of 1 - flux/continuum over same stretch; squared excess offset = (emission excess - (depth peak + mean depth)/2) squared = 0.065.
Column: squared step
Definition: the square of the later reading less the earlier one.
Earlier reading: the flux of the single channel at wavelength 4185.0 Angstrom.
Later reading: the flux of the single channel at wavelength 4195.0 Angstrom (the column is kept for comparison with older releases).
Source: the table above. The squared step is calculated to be 28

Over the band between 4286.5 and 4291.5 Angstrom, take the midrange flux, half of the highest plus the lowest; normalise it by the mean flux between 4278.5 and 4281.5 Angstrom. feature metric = 0.97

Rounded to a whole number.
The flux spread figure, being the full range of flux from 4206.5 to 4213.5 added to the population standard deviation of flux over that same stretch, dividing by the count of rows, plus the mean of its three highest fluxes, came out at 27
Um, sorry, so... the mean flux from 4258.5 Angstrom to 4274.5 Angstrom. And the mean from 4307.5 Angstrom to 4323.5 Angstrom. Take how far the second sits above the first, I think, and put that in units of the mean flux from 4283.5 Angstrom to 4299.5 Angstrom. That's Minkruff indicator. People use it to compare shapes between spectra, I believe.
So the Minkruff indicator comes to -0.042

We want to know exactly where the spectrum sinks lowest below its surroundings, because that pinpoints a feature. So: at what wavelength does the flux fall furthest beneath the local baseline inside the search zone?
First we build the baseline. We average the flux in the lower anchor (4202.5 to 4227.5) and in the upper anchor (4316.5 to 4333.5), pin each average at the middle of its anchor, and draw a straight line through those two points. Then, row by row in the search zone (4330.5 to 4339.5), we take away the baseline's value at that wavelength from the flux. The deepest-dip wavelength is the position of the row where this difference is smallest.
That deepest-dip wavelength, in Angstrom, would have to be 4331.0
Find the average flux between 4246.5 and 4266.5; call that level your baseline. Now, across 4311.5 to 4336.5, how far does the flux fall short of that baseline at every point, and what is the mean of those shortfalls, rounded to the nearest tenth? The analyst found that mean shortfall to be 1.9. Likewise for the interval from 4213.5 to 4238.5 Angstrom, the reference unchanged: 1.5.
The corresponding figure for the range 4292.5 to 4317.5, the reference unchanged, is 1.4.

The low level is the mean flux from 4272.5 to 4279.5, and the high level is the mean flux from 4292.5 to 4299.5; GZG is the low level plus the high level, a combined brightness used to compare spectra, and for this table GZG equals 43.3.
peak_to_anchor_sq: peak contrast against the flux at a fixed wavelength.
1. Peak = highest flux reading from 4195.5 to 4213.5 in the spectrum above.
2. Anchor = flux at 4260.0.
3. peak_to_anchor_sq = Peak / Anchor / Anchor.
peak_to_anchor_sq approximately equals 0.051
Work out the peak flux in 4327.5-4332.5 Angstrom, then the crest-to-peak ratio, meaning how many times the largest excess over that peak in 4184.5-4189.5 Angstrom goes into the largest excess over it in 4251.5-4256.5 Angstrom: 0.54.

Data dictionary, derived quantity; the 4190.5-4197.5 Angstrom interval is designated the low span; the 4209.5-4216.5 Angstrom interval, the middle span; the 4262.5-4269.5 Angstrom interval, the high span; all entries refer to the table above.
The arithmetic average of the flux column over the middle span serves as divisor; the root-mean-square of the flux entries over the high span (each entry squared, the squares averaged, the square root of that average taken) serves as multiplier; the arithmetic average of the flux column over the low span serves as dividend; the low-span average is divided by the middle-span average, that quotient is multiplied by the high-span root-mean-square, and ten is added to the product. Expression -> 29.6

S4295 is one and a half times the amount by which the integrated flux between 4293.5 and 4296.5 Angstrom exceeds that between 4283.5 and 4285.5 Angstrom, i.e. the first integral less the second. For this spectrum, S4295 34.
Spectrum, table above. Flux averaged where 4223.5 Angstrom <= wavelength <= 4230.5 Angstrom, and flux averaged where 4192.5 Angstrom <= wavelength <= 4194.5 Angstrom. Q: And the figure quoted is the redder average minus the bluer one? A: -3.1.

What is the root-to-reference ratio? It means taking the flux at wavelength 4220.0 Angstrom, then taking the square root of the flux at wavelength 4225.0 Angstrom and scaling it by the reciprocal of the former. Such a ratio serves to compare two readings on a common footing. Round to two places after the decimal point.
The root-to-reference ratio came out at 0.21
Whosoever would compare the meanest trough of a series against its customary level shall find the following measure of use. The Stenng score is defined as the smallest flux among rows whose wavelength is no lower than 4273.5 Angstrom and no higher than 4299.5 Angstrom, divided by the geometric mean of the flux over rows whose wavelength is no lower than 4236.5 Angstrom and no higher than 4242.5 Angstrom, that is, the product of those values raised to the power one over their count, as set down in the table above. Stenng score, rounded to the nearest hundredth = 0.85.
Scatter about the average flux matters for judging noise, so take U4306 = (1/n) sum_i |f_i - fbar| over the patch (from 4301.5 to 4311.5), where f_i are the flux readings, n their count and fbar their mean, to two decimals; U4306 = 1.03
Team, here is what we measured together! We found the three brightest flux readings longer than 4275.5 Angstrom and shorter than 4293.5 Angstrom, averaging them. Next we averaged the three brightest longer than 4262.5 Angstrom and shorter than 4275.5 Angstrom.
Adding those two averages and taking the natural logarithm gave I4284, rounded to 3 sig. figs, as 3.82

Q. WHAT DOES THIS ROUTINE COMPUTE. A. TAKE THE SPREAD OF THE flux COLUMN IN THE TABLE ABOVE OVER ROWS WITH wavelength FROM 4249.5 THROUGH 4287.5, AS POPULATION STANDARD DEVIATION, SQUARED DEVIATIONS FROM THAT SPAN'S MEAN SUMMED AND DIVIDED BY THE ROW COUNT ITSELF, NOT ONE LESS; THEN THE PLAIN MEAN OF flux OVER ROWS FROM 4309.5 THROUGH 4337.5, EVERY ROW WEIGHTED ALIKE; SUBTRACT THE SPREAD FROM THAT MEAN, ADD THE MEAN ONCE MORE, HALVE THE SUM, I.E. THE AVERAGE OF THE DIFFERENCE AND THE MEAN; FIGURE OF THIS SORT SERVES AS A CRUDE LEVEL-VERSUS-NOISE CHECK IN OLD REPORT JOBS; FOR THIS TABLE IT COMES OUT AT 19.0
